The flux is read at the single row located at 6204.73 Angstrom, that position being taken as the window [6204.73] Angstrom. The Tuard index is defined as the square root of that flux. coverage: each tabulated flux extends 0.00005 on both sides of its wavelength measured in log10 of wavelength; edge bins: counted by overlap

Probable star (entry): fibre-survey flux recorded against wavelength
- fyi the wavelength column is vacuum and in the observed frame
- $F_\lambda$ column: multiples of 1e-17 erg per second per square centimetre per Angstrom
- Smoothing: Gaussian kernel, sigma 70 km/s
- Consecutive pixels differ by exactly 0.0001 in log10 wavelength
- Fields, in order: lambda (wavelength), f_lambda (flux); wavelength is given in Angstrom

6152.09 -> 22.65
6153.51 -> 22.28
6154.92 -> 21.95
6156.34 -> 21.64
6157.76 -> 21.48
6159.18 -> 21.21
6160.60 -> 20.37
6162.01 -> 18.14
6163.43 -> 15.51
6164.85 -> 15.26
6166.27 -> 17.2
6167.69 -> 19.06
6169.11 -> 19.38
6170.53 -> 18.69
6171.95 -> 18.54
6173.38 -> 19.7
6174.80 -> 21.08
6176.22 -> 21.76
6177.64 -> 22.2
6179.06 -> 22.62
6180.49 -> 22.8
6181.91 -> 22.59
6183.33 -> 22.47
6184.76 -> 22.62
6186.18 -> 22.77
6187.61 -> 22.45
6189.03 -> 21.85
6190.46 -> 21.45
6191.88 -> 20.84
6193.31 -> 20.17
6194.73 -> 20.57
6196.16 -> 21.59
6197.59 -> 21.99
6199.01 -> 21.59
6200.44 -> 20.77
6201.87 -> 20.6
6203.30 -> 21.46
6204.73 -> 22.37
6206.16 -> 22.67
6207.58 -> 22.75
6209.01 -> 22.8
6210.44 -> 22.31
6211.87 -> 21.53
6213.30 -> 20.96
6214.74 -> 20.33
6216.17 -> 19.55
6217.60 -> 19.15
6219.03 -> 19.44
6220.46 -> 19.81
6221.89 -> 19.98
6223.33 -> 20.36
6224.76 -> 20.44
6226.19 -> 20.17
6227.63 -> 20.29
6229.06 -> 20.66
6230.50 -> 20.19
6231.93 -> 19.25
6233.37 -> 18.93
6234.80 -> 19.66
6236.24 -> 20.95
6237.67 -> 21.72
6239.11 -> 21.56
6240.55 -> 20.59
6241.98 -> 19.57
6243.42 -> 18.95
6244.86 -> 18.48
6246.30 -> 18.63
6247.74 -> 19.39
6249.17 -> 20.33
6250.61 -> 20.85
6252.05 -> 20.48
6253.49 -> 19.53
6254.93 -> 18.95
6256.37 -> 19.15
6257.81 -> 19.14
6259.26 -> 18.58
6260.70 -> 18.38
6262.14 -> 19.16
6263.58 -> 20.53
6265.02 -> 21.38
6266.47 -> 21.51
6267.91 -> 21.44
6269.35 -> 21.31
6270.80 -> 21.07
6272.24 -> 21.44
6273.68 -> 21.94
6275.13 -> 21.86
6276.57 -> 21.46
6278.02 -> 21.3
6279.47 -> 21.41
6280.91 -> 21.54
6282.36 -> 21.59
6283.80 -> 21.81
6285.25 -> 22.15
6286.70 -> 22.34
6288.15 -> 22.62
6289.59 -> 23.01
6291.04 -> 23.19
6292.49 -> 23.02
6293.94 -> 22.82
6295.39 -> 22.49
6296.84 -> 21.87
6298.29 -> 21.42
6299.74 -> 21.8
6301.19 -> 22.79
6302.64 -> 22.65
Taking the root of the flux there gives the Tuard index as 4.73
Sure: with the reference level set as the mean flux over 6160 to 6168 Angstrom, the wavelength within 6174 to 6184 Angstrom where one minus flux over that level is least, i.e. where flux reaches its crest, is 6180.49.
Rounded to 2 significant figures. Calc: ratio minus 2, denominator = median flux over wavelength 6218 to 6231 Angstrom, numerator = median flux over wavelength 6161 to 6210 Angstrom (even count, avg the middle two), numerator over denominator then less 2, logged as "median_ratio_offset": -0.93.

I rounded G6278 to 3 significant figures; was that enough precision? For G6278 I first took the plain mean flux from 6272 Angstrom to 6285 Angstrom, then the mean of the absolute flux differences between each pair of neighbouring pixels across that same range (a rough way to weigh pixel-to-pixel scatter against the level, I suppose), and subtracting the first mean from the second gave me -21.4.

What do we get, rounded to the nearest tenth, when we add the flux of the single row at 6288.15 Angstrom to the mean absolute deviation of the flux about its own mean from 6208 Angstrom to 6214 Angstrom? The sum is 23.3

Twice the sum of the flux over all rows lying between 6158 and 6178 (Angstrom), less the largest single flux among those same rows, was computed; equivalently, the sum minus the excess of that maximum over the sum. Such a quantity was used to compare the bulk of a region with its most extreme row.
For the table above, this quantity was 514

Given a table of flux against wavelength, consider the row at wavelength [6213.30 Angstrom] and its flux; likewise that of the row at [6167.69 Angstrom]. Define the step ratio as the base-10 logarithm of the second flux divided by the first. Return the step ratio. -0.041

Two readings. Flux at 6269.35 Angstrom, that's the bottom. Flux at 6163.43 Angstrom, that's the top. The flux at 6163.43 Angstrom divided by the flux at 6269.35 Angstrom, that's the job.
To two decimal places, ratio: 0.73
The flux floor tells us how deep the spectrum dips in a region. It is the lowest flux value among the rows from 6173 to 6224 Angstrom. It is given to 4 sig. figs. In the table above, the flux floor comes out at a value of 19.15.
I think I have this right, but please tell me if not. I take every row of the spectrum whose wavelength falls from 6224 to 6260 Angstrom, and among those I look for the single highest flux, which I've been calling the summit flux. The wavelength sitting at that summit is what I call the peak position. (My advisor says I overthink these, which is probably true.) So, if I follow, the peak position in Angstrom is 6237.67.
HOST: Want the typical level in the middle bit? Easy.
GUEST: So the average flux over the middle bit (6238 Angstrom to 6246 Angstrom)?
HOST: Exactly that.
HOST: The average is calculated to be 19.8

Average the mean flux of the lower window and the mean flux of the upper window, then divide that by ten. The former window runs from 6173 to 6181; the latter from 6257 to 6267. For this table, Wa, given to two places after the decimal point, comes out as 2.08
